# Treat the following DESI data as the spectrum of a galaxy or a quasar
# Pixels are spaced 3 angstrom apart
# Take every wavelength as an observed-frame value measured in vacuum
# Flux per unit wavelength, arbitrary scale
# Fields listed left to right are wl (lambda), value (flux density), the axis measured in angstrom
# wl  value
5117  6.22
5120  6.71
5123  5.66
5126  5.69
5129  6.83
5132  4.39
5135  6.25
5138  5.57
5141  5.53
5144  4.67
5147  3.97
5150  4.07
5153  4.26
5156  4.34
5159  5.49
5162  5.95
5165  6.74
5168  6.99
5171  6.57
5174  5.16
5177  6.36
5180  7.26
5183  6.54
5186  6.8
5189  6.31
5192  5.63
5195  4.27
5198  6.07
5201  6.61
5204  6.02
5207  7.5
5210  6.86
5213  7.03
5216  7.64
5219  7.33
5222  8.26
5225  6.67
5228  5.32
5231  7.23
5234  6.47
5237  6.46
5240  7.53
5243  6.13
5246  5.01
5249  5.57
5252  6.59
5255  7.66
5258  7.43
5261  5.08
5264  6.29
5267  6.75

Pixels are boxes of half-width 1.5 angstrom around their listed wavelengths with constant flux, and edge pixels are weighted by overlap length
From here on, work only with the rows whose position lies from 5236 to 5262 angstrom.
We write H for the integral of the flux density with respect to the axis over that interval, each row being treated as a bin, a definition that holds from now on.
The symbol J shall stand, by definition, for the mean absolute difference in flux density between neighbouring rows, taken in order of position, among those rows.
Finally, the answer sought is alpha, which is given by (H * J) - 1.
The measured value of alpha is 183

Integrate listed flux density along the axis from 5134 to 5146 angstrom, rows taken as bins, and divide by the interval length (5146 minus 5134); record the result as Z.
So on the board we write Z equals 5.41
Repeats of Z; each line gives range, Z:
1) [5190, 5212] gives 6.16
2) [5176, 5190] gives 6.68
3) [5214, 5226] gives 7.49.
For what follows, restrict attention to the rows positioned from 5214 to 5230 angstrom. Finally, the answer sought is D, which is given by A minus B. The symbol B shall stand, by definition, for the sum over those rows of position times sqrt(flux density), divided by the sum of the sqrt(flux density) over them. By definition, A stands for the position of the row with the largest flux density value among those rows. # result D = 0.2 angstrom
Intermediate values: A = 5222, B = 5221.8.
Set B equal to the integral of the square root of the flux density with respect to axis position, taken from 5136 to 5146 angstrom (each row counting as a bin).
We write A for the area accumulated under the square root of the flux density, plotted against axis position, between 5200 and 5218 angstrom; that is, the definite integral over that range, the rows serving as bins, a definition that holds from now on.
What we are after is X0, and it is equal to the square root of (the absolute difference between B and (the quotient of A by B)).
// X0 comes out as 4.6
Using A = 47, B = 22.9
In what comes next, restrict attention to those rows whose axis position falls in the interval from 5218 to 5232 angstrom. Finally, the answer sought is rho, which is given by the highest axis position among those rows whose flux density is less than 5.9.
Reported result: 5228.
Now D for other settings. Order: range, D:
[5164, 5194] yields 1.6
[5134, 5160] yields -11.7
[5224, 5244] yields 5.9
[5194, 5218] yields 10.0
